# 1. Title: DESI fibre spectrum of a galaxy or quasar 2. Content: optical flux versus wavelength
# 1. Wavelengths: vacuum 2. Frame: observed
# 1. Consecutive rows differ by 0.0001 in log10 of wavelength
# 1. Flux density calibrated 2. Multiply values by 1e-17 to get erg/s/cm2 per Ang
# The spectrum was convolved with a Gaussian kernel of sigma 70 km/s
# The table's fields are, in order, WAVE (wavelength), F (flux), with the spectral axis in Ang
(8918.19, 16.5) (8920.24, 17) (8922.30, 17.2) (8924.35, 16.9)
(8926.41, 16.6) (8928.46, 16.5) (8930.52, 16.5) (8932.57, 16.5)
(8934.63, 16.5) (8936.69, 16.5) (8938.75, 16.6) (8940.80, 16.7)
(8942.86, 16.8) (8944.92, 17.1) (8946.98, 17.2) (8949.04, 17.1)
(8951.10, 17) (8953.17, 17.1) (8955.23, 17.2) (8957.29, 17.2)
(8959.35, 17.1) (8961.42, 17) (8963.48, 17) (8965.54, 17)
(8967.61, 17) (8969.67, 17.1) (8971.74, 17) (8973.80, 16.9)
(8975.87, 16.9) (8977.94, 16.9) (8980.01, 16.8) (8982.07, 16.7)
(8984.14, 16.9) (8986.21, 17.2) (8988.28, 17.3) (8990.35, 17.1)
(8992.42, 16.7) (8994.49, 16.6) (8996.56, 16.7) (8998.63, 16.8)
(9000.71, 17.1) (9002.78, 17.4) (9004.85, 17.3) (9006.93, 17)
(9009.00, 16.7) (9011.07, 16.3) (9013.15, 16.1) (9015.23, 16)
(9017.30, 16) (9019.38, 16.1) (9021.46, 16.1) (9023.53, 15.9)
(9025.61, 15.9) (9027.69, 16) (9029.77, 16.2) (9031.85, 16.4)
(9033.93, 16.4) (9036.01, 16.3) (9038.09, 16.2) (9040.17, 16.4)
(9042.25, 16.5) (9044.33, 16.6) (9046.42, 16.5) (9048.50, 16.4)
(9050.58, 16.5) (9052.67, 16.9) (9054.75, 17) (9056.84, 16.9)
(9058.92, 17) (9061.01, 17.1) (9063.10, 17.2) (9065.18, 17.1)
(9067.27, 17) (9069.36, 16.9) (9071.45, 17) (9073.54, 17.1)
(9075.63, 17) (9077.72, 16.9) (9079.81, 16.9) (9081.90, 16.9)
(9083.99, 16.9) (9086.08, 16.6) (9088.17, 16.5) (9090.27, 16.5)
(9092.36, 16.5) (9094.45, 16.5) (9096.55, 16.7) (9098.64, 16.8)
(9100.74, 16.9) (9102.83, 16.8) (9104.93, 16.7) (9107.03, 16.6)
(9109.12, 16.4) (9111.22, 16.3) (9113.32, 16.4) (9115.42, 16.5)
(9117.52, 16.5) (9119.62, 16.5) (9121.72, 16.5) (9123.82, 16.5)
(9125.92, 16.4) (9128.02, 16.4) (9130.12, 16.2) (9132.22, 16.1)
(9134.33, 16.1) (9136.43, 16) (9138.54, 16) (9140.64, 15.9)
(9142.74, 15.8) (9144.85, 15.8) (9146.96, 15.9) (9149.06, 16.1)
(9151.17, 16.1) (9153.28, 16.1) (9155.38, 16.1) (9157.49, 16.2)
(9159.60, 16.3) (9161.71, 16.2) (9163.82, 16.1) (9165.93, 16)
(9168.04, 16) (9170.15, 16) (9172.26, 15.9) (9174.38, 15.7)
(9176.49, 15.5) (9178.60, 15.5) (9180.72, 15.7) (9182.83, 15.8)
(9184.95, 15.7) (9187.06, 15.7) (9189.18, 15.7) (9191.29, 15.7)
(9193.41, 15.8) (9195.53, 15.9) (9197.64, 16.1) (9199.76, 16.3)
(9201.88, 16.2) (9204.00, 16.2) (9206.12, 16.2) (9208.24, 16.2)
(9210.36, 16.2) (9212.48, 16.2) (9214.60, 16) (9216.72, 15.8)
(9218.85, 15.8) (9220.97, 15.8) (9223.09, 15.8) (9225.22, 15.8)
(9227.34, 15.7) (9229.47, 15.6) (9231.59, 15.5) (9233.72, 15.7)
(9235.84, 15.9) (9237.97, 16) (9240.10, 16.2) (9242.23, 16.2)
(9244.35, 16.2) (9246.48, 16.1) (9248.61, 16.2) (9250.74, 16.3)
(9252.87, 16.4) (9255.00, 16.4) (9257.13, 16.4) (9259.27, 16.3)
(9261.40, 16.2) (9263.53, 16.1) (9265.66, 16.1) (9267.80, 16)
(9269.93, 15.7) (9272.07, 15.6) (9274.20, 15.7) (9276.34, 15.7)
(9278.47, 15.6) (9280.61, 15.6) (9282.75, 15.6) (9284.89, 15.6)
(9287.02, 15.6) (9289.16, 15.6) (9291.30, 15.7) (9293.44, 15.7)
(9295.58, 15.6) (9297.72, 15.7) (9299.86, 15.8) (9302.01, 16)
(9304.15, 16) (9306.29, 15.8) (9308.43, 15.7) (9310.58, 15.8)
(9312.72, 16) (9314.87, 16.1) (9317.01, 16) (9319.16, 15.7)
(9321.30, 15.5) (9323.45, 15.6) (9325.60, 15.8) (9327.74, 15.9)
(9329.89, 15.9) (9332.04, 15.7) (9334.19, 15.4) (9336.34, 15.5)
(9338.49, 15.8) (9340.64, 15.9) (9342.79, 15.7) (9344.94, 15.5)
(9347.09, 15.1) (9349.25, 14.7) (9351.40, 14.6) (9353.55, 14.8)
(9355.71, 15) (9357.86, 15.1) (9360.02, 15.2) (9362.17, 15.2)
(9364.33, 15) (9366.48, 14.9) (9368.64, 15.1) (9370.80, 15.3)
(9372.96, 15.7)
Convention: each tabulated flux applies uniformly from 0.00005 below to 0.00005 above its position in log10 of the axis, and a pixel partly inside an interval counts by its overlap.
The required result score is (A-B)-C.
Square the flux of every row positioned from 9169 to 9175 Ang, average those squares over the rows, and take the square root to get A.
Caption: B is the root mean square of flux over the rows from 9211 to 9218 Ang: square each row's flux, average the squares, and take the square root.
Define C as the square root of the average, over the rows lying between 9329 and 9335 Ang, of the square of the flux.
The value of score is -15.8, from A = 15.9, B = 16.0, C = 15.7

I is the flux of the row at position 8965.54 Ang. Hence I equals 17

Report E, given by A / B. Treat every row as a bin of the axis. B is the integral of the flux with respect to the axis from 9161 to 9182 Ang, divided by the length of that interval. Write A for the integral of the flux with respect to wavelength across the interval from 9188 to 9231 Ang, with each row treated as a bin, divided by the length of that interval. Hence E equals 1.01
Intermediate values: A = 15.9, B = 15.9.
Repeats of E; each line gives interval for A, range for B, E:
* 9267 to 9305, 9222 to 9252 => 0.98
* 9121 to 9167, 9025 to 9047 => 0.99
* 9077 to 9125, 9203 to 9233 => 1.04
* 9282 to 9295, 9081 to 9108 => 0.94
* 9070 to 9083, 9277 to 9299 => 1.08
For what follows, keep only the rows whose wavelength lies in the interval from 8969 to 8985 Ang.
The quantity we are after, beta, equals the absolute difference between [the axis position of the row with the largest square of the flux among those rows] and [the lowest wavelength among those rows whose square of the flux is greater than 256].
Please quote 0.0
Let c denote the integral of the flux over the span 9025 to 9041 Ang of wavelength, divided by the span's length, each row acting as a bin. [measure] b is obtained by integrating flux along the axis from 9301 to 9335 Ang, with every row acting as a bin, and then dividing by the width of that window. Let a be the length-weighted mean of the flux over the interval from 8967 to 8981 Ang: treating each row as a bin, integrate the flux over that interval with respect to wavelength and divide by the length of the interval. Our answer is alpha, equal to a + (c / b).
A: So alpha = 18.0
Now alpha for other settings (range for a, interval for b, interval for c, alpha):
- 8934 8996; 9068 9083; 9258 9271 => 17.9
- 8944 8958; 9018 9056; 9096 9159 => 18.1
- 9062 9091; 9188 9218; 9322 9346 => 17.9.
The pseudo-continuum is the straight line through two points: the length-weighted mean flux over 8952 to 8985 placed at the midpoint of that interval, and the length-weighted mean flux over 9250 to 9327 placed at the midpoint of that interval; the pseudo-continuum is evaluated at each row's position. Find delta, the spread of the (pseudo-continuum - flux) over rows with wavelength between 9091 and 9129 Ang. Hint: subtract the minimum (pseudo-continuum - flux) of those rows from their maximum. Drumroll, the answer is 0.56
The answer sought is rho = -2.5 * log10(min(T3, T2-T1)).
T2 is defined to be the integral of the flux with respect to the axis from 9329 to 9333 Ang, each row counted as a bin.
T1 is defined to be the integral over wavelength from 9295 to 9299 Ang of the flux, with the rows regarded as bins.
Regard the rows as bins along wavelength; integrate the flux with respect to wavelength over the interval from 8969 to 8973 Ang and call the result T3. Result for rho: 0.8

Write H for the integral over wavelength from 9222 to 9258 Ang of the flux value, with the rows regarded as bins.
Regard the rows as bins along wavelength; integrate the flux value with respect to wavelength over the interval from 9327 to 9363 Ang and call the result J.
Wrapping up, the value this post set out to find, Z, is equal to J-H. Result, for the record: -24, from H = 577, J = 553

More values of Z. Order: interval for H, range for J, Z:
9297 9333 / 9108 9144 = 16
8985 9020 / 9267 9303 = -21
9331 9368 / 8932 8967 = 28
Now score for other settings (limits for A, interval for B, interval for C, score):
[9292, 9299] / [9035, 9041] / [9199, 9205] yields -16.9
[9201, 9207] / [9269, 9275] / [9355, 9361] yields -14.6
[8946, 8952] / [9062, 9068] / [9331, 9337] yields -15.5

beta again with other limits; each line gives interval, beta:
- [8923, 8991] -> 63.9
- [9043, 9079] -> 18.8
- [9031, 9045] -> 12.5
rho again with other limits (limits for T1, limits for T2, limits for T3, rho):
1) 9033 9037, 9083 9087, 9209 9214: -0.5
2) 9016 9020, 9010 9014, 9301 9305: 0.5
